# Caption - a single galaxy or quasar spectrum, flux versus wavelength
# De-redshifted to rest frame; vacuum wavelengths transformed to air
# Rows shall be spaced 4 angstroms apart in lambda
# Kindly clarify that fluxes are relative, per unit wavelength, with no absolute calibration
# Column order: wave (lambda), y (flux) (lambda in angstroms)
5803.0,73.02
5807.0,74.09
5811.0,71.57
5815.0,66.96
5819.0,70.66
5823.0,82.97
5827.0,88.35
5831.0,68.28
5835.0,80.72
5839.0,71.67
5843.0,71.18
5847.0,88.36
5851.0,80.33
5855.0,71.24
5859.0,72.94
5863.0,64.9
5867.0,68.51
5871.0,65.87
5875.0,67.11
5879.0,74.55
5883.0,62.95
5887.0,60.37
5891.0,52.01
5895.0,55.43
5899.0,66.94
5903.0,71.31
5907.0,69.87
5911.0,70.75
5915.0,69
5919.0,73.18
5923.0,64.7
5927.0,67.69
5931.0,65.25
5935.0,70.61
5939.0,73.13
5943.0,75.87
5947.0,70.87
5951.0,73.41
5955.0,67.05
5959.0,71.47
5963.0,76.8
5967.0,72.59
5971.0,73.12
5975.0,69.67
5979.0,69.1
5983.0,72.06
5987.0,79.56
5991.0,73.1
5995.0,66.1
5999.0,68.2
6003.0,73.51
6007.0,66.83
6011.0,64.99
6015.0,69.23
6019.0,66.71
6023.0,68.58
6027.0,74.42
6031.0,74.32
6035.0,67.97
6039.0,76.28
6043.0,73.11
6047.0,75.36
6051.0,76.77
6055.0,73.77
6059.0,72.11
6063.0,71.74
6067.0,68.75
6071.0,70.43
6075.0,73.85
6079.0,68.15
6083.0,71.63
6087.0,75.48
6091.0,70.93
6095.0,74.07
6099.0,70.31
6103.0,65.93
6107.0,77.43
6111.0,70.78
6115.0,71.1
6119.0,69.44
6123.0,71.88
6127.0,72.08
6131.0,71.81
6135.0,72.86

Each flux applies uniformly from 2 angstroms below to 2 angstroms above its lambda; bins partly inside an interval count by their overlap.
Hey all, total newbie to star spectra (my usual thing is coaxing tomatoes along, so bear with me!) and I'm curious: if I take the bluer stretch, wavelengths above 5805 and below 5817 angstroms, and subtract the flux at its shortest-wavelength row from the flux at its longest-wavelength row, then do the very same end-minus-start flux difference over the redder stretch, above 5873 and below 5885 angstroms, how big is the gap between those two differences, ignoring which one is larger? 3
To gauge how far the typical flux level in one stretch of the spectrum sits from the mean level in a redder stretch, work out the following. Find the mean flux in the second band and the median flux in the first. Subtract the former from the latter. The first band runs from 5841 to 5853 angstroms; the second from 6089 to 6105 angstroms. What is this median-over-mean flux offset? 10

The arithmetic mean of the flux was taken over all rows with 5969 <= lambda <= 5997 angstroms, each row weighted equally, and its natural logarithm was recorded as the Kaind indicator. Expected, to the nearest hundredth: 4.27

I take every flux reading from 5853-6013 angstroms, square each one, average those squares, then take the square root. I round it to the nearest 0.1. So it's 69.3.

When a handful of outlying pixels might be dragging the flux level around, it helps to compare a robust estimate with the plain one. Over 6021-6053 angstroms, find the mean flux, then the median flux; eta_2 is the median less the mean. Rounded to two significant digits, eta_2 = 1.0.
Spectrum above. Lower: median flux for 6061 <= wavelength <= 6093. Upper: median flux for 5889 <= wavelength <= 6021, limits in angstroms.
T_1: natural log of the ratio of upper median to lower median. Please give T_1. -0.02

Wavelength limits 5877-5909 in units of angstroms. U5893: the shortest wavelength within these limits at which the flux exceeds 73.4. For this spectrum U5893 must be 5879.0 angstroms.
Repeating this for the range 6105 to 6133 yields 6107.0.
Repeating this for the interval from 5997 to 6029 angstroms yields 6003.0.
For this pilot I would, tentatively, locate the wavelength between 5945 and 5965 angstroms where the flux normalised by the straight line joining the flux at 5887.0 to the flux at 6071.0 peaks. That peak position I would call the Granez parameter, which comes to 5963.0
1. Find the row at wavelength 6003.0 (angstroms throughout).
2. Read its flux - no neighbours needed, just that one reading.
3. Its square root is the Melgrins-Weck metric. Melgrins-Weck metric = 8.6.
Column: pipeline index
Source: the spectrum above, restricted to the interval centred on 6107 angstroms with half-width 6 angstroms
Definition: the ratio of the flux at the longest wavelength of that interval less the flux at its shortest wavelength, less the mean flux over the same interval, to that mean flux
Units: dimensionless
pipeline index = -0.93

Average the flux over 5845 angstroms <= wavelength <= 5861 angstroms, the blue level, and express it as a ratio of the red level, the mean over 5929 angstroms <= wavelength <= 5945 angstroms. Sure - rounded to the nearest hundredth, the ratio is 1.10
